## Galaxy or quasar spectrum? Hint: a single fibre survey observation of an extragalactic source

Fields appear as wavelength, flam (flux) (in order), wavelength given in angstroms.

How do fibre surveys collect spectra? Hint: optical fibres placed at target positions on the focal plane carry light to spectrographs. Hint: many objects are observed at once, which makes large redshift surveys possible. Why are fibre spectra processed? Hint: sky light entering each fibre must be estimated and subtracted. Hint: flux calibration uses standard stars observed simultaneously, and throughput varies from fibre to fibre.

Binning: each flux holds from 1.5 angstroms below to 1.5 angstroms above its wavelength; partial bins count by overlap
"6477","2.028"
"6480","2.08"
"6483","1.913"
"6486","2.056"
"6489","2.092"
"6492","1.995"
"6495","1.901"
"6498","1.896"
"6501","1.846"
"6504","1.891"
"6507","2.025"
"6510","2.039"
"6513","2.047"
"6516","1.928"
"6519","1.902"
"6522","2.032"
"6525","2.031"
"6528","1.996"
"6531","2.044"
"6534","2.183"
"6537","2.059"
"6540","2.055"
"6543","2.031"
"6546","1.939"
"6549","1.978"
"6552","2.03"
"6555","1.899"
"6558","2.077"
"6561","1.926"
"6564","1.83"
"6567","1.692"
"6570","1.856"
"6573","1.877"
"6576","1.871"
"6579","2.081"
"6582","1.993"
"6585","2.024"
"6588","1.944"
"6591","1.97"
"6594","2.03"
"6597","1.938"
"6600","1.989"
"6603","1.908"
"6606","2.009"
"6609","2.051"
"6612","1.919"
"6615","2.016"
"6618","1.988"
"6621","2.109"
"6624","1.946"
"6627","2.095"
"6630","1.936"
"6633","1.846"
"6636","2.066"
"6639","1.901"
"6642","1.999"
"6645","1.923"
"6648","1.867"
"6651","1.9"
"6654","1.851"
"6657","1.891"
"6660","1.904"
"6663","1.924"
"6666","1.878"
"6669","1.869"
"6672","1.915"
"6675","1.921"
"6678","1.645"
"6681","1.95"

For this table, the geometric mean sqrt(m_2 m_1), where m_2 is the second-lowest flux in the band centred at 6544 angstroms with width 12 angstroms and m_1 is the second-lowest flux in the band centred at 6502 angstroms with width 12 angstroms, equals 1.93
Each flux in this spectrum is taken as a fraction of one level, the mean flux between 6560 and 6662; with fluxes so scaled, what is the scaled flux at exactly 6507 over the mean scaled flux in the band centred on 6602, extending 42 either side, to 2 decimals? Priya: 1.03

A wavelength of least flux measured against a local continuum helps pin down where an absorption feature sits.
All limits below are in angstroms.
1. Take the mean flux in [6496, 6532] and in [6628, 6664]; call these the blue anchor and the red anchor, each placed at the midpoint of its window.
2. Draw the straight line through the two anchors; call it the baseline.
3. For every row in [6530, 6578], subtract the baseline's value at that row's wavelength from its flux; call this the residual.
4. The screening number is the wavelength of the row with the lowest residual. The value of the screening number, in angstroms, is 6567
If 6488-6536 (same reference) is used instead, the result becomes 6501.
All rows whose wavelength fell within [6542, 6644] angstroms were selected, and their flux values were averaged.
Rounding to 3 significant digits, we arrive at 1.96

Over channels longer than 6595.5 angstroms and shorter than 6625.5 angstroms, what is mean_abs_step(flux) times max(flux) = 0.19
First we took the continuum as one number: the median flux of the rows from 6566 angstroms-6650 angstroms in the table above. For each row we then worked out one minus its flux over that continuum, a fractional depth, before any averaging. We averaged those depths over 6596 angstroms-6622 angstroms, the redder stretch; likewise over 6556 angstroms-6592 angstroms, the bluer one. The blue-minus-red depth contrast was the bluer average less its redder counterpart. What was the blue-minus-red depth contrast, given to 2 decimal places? 0.03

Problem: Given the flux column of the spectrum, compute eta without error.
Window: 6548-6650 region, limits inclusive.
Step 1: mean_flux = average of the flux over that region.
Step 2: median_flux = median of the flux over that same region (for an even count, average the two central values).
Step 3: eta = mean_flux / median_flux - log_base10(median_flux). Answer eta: 0.708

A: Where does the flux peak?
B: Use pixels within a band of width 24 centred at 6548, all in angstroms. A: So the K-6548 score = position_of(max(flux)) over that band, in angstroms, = 6558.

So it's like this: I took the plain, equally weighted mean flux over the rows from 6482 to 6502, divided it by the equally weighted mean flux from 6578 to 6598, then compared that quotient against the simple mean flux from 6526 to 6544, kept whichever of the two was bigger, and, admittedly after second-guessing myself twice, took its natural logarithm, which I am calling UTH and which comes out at 0.723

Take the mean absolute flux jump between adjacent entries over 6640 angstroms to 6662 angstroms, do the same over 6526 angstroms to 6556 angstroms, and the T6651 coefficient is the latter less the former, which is 0.028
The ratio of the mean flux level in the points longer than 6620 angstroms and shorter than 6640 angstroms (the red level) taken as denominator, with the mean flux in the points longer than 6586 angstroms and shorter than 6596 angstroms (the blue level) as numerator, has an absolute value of 1.00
